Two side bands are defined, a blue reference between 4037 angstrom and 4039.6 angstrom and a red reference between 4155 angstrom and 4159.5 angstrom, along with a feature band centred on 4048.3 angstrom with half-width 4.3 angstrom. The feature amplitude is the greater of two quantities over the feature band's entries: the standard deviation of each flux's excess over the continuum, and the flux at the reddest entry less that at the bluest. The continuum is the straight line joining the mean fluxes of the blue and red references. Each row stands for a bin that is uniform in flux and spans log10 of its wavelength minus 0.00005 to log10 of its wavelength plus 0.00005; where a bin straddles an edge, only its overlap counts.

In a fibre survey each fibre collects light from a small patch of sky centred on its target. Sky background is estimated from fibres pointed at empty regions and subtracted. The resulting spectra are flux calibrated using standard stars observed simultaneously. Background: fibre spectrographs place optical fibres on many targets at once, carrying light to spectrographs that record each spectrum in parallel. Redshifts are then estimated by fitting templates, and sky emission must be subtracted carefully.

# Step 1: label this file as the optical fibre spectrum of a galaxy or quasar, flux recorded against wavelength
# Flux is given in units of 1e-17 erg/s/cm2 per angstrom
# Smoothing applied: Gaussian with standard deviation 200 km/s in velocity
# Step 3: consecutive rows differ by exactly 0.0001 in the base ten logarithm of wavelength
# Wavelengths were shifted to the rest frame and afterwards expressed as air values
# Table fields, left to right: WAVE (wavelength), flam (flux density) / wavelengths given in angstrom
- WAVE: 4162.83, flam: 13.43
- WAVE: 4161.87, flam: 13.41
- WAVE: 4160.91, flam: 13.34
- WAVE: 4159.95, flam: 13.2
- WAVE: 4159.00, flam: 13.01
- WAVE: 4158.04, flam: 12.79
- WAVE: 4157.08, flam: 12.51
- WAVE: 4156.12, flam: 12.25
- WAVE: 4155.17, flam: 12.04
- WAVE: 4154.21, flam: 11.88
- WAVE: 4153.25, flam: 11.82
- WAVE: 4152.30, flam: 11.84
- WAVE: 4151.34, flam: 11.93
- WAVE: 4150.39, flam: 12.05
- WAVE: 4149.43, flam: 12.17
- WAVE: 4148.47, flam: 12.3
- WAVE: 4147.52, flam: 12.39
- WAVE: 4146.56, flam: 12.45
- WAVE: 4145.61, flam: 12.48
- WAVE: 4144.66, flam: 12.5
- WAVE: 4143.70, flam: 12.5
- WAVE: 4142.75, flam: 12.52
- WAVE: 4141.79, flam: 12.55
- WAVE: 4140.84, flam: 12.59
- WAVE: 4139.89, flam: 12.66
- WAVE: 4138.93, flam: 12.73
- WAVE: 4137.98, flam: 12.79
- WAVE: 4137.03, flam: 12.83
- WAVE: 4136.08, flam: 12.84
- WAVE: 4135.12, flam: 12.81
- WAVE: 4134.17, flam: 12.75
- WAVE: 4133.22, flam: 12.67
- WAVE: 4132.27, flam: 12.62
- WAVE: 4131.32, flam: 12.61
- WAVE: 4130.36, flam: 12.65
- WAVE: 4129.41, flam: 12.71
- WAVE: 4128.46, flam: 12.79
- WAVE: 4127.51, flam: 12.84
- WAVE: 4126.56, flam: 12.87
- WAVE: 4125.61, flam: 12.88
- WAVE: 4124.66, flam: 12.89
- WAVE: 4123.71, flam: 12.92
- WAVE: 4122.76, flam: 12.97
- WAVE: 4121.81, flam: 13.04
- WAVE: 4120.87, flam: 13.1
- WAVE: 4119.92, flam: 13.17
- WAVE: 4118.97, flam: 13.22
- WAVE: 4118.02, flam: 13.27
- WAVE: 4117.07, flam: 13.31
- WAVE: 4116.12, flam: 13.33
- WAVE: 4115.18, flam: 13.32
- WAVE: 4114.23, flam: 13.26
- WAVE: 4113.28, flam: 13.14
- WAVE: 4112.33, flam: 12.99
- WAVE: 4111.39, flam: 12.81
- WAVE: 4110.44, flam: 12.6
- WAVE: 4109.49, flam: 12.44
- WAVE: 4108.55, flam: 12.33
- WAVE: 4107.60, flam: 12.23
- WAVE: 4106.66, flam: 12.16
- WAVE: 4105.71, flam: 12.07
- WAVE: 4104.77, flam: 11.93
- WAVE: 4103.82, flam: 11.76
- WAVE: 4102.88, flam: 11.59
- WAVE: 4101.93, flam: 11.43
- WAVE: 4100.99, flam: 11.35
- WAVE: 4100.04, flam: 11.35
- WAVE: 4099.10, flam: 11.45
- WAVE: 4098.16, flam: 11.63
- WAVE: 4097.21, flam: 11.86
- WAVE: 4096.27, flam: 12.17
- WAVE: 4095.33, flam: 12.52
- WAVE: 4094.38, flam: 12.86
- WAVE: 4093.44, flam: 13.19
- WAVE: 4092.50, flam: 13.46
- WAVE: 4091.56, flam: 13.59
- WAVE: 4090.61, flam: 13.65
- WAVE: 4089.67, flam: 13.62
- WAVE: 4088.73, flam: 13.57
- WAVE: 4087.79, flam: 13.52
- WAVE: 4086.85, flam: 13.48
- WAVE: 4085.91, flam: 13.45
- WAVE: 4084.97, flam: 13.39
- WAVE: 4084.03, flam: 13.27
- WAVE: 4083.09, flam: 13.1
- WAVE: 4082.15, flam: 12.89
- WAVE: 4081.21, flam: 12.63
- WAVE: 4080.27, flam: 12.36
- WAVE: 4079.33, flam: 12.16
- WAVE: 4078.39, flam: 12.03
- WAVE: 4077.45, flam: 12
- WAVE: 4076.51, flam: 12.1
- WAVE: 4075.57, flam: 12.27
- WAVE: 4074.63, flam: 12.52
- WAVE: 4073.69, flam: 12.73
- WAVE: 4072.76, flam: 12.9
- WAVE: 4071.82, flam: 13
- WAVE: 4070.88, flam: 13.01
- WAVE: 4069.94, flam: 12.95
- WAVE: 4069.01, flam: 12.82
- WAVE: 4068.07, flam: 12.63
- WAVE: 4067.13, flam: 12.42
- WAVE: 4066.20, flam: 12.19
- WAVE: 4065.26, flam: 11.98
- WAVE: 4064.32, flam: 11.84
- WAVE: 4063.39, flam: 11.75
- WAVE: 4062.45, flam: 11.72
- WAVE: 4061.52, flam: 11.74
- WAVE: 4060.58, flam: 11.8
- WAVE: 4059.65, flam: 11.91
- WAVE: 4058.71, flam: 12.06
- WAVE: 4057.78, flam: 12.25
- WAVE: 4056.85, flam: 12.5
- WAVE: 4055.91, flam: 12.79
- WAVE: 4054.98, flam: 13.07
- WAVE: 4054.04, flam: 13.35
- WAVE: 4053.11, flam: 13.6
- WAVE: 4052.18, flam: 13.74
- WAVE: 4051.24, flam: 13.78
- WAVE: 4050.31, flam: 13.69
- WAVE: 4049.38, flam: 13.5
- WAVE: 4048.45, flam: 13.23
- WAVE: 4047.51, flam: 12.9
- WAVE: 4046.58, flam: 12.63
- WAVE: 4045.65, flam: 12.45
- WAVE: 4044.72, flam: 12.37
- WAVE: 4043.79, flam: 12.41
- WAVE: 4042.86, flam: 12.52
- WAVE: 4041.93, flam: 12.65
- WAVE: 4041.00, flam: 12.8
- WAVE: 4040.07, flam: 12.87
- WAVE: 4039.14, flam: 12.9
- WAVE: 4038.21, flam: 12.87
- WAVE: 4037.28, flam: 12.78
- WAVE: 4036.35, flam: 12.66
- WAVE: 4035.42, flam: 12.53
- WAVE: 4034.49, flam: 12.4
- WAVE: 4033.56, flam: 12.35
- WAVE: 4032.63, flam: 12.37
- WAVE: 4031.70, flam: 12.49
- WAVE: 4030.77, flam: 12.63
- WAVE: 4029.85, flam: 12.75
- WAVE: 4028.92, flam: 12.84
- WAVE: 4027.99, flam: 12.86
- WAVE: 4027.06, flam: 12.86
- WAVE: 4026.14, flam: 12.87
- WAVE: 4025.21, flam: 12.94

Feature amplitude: 1.4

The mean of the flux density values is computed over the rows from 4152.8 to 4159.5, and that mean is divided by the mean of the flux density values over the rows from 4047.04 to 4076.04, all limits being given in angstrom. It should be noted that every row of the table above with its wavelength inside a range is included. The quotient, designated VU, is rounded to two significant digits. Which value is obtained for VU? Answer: 0.97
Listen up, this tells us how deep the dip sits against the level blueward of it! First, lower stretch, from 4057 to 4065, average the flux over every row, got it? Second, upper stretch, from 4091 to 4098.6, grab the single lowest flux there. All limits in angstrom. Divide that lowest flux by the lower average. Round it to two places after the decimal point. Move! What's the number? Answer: 0.98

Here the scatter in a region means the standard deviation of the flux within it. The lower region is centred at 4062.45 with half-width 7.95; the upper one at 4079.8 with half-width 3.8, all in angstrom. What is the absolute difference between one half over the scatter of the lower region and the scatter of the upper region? 0.7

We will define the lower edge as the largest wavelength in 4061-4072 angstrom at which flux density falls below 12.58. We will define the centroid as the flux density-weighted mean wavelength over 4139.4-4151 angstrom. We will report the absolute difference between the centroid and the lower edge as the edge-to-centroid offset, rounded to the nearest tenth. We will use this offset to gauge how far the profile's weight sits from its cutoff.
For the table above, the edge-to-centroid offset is 78.0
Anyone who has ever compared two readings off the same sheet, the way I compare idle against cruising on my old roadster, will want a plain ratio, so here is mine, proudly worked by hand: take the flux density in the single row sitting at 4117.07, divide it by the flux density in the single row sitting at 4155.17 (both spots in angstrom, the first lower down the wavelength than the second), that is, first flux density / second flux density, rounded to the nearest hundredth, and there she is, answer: 1.11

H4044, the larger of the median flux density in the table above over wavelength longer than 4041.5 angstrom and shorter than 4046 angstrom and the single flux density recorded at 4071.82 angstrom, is 13.00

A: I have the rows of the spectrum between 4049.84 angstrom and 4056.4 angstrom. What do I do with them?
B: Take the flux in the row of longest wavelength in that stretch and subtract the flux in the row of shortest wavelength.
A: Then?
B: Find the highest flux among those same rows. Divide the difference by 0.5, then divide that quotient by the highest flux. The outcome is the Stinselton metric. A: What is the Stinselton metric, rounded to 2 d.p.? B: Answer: -0.13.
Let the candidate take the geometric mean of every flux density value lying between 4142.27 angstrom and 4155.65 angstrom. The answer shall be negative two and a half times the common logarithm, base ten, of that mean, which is -2.72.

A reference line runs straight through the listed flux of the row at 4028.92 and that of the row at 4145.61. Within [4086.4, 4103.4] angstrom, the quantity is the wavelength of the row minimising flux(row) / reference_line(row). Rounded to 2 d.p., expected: 4100.04 angstrom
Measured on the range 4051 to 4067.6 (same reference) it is 4062.45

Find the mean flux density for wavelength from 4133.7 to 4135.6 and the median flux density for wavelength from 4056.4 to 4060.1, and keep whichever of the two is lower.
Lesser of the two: 12.2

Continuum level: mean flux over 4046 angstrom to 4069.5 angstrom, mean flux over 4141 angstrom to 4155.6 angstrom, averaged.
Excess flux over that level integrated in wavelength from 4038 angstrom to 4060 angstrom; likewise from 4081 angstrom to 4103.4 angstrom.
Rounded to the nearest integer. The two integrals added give 16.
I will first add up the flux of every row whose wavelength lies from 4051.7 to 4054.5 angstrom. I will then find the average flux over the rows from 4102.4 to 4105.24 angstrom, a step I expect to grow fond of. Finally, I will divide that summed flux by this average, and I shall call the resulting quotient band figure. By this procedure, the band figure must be 3.46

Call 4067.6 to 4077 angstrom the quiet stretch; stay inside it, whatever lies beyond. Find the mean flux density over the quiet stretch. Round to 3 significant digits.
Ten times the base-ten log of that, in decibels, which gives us 11.0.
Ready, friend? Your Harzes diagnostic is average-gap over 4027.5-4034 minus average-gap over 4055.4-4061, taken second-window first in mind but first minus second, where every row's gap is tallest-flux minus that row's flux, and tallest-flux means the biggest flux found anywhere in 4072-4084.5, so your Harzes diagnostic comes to -0.39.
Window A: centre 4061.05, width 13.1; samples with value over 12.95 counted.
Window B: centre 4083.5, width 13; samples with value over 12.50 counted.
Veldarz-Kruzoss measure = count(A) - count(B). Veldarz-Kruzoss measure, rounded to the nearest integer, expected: -9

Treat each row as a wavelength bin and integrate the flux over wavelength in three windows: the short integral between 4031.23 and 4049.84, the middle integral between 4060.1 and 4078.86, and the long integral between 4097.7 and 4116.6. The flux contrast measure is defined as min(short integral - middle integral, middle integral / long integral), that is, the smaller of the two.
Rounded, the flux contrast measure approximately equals 1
